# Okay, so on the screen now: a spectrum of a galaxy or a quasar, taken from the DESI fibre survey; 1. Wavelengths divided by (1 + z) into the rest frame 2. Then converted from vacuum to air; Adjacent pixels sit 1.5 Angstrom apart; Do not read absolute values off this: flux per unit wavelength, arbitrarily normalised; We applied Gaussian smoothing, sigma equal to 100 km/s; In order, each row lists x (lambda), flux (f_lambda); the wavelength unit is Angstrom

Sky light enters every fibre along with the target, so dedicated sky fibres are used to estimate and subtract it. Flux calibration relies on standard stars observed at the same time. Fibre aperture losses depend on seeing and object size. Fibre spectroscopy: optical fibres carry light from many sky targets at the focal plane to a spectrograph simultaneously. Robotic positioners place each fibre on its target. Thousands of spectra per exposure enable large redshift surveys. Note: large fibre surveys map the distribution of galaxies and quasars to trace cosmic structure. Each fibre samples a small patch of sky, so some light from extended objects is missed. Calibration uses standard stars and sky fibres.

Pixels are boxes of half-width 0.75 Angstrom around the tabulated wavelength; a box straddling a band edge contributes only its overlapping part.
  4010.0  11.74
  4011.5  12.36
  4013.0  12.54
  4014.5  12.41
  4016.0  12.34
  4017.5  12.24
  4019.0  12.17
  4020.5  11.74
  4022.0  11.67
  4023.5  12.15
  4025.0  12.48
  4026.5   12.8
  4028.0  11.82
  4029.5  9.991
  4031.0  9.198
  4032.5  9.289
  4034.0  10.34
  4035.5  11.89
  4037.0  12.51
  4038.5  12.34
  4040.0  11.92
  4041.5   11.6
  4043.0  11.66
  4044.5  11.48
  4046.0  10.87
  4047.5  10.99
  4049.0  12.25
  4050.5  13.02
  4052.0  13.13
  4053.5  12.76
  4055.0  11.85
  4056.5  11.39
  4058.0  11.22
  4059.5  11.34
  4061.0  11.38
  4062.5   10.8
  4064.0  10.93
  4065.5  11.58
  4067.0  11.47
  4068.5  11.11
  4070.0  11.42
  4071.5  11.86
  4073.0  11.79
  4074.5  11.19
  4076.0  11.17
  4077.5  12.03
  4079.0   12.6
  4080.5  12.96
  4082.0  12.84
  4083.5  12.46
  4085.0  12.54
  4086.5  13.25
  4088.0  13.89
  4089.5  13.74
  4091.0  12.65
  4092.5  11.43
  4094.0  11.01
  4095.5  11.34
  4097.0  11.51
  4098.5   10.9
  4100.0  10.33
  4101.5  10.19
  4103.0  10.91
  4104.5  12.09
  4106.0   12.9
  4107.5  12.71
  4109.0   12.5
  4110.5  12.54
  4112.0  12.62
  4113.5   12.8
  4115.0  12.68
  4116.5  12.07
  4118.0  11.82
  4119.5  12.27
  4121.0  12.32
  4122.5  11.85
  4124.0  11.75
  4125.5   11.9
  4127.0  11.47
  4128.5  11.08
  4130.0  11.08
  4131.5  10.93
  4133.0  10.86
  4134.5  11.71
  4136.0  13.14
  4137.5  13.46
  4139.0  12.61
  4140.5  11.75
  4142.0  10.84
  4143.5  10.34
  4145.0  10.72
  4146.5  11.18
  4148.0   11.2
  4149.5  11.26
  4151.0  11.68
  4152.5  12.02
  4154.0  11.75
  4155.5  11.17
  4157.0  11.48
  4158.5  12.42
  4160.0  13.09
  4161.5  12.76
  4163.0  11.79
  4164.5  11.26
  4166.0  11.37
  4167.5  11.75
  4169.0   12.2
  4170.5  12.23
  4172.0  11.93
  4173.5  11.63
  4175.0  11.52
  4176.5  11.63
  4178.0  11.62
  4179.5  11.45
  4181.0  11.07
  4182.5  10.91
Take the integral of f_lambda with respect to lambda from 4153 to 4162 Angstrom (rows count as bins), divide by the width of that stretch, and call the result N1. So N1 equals 12.1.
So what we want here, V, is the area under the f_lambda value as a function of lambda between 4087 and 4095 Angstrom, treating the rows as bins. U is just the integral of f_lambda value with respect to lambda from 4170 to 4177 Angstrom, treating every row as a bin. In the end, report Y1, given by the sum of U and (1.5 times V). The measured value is 233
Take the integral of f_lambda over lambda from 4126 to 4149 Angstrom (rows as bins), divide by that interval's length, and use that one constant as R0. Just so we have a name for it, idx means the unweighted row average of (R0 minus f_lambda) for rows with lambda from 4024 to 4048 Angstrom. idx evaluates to 0.17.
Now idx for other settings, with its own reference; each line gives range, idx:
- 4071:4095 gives -0.84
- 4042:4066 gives -0.17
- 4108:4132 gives -0.49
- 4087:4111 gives -0.42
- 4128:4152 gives 0.00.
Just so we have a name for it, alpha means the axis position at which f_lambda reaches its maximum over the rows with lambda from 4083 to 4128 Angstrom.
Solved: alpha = 4088.0 Angstrom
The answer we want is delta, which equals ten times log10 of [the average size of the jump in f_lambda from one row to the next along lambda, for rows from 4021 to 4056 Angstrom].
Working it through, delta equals -2.2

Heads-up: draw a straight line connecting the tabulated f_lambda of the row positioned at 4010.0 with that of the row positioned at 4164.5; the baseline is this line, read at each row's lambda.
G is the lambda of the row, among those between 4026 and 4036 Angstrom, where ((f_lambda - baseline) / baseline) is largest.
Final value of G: 4026.5 Angstrom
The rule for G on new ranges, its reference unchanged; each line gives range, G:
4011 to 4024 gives 4013.0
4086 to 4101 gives 4088.0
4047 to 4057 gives 4052.0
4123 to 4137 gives 4136.0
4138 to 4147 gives 4139.0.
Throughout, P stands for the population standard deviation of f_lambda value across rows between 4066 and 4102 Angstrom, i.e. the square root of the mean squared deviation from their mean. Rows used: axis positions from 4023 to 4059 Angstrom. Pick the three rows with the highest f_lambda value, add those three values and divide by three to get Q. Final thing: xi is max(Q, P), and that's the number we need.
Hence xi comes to 13.0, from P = 0.977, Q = 13.0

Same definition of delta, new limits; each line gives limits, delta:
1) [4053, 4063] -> -4.2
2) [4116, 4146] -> -3.4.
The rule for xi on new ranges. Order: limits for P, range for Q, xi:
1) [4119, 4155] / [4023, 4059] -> 13.0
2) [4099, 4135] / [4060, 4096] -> 13.6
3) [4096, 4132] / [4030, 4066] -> 13.0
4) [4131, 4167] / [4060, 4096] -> 13.6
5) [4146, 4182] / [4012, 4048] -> 12.6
